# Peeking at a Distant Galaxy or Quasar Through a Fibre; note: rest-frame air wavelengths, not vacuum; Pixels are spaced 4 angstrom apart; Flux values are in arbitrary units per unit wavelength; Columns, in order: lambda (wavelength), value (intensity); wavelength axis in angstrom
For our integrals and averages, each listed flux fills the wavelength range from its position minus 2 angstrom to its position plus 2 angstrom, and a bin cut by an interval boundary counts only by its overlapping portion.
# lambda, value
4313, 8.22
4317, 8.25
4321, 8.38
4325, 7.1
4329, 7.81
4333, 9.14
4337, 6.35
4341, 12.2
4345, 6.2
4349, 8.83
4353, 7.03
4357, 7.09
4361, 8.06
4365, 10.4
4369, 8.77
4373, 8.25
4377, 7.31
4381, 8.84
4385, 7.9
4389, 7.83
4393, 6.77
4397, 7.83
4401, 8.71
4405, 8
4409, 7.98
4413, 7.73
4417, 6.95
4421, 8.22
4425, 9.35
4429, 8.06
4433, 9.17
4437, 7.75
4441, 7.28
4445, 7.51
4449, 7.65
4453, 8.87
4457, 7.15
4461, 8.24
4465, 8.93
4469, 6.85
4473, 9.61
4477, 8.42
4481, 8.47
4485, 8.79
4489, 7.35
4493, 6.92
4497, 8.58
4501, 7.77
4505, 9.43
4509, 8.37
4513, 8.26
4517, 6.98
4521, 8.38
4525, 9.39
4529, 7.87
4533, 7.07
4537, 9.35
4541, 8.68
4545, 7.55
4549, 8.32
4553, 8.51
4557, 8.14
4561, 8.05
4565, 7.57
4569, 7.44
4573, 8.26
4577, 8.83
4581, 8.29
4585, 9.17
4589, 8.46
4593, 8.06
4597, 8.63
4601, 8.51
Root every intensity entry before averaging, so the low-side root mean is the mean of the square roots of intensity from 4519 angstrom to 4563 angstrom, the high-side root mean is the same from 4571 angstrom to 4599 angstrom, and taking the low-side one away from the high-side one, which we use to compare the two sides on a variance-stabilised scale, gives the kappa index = 0.041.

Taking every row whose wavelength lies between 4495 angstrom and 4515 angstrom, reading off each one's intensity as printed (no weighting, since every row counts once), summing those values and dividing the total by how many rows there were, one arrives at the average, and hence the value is 8.5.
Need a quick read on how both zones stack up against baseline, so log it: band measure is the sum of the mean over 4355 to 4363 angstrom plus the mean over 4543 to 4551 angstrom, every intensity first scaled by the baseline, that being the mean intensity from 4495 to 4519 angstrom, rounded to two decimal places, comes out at 1.88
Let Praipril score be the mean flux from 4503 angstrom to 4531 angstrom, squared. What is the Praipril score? 70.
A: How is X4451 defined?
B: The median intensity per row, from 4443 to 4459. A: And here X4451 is 7.58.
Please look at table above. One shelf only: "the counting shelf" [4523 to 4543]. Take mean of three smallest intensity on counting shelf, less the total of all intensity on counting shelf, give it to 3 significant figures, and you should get -34.5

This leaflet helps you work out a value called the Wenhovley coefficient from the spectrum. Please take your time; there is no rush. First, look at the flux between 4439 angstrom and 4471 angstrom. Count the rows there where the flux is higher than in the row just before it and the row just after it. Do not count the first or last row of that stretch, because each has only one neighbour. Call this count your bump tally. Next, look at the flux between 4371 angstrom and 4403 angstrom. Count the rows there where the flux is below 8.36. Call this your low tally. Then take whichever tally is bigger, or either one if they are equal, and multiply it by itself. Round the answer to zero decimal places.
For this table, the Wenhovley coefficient 36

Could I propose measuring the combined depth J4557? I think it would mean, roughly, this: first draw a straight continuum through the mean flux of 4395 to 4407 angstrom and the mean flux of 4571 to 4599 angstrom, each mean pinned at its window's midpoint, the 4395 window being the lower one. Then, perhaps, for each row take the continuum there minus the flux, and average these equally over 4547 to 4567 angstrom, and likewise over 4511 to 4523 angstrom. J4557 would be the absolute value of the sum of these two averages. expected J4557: 0.9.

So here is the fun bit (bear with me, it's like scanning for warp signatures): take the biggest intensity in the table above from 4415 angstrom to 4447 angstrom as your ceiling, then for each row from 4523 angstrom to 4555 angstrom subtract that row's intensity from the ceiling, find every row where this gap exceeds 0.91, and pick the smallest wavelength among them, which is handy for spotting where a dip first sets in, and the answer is 4529 angstrom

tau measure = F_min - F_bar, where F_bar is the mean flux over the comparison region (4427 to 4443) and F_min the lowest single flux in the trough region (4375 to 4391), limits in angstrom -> -0.8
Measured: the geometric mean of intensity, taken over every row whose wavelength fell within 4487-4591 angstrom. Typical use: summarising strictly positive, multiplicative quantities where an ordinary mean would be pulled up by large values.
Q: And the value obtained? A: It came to 8.16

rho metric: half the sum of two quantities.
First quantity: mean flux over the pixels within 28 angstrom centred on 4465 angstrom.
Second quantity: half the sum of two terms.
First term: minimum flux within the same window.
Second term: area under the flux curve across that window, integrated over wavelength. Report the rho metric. 64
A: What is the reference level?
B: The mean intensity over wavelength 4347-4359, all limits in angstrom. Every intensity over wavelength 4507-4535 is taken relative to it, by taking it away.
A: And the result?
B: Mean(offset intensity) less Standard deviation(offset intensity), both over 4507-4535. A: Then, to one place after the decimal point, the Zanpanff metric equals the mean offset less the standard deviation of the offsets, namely -0.4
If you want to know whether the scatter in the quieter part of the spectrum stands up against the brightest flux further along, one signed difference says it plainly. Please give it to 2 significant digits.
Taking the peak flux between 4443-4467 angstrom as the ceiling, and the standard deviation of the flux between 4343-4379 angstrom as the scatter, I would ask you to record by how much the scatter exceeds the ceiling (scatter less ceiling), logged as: -7.7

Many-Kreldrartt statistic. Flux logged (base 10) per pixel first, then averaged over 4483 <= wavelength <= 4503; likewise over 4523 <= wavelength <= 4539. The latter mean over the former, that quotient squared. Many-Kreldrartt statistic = 1.06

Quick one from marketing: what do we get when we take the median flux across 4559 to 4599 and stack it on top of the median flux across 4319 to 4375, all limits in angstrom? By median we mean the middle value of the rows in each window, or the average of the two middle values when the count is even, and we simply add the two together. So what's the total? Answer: 16.43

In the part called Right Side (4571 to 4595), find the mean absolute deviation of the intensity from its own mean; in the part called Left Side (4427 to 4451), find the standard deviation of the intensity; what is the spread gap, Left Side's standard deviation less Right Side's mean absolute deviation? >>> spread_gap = 0.3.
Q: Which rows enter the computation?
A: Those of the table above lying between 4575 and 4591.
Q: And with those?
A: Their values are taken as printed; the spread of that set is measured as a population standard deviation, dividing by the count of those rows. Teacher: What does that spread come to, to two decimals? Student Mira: 0.34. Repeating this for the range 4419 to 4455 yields 0.71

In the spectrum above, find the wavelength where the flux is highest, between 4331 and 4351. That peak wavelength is 4341 angstrom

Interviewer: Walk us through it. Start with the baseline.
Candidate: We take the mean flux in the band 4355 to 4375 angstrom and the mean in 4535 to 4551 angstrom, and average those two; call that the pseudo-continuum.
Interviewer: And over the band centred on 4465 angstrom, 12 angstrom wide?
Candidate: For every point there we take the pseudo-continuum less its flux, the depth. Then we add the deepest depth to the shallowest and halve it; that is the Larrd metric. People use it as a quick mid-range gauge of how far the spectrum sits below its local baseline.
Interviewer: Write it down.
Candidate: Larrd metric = 0.6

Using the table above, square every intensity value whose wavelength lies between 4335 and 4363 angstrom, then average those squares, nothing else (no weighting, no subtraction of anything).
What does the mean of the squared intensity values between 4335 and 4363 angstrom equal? 67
